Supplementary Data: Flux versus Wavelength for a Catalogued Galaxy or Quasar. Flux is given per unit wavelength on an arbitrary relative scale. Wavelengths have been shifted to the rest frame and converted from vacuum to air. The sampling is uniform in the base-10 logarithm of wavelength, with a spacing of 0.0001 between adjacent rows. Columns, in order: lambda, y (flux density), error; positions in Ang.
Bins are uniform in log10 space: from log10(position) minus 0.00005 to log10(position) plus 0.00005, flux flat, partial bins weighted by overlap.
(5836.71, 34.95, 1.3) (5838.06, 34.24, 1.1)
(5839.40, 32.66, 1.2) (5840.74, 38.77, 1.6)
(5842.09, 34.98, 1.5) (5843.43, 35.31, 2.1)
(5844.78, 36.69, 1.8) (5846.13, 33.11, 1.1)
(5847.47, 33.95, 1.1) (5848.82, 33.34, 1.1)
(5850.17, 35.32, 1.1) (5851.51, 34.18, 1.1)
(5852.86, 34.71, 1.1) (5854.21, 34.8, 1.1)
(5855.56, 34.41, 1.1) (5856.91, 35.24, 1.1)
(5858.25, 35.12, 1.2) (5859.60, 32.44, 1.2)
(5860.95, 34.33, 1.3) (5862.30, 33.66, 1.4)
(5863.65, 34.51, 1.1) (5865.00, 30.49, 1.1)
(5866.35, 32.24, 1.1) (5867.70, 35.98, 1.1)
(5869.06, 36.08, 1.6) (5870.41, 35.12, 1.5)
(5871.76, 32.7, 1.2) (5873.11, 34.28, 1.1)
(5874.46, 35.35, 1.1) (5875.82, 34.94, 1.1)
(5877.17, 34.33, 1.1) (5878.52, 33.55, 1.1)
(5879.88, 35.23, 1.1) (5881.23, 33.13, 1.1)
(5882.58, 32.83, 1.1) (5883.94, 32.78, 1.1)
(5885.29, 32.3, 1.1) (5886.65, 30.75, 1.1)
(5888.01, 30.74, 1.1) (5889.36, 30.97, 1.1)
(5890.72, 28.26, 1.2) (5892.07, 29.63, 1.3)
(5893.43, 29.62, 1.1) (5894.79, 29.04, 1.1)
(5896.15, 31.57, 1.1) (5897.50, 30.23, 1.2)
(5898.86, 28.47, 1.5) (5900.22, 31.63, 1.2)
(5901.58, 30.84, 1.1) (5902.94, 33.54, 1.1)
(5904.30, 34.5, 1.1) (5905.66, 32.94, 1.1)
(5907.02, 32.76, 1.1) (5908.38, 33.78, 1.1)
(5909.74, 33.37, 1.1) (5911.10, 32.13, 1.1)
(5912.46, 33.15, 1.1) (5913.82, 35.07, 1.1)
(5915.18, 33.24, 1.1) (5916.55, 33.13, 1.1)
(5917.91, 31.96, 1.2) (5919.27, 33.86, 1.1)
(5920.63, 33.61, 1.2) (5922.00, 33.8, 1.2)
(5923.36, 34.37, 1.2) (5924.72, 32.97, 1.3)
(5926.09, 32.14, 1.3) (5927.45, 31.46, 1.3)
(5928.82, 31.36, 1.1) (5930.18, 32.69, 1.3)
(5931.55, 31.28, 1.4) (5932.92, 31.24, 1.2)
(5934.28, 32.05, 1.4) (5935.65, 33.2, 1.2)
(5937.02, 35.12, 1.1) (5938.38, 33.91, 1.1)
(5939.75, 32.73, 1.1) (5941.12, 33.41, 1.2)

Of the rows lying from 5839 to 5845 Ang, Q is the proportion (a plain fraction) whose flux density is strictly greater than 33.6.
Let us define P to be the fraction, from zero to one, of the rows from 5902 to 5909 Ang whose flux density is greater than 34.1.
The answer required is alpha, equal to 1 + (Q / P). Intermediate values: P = 0.20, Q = 0.80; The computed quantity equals 5.0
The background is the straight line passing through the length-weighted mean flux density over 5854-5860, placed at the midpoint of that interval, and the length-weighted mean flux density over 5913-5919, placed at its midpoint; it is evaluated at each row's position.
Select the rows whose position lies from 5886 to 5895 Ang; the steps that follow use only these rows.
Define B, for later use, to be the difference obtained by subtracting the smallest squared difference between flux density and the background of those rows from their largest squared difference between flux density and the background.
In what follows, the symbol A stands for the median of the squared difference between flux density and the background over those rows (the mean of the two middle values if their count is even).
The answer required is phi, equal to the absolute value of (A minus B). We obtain 5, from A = 17.5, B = 22.8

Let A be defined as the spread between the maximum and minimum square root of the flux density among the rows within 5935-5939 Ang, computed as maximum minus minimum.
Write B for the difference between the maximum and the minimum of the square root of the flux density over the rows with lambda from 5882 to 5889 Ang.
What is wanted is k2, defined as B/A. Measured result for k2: 1.1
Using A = 0.16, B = 0.19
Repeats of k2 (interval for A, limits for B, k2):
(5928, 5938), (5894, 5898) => 0.7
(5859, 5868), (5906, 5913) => 0.3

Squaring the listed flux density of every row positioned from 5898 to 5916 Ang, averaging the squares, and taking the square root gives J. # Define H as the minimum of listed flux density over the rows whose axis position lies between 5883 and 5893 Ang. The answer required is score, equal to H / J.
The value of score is 0.86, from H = 28.26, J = 32.8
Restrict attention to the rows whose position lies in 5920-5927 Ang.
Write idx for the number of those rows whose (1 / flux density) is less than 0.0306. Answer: 4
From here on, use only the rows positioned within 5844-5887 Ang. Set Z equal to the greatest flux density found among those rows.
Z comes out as 36.69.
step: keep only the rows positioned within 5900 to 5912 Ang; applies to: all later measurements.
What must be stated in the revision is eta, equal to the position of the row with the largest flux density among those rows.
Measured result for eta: 5904.30 Ang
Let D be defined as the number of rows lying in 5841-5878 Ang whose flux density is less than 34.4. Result 12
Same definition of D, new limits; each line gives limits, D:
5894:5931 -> 25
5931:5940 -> 6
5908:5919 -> 7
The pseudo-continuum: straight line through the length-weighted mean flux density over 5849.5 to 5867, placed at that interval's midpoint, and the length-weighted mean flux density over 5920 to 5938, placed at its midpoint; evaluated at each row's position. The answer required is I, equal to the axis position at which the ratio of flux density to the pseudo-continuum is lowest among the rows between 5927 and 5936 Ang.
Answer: 5932.92 Ang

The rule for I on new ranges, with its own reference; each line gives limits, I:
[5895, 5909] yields 5898.86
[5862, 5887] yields 5865.00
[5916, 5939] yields 5932.92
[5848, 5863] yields 5859.60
